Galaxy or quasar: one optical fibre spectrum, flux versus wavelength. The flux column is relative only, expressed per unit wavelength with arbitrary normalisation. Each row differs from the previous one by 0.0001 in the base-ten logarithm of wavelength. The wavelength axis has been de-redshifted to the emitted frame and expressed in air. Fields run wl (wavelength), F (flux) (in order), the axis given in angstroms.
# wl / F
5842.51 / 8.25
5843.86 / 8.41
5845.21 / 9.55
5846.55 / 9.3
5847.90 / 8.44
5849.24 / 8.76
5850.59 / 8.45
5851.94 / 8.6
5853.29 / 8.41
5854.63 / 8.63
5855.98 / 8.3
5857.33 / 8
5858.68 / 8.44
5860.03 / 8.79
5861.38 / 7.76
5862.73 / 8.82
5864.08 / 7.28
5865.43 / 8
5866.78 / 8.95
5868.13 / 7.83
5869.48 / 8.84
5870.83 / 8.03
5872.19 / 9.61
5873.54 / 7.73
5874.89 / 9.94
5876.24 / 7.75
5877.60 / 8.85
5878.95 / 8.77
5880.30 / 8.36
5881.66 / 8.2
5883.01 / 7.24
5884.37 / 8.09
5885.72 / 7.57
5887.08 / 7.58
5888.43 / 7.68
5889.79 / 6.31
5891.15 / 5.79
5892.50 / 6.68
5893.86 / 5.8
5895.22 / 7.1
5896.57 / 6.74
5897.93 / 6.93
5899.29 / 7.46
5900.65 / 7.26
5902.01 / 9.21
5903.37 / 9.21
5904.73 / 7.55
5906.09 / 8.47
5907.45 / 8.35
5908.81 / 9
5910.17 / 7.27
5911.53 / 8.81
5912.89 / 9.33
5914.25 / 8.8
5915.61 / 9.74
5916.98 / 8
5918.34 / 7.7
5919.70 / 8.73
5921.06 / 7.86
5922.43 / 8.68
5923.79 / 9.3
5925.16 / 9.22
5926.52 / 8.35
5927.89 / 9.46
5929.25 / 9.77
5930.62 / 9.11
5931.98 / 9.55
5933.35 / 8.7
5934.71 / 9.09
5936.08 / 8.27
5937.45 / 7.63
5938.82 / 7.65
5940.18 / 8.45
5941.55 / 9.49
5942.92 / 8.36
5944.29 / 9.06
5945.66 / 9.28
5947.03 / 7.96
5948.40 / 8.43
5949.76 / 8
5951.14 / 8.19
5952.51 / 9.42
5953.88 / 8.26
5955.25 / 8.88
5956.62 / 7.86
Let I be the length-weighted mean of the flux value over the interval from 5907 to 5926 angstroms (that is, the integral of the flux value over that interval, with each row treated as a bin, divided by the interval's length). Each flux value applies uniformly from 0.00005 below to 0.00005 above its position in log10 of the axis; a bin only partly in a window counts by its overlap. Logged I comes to 8.6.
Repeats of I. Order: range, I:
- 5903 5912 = 8.3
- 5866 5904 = 7.8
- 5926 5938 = 8.9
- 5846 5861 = 8.5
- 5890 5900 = 6.6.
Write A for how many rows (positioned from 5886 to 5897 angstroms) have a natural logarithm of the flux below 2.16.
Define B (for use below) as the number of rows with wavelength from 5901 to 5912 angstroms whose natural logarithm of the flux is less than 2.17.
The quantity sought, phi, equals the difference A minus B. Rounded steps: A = 8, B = 4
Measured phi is 4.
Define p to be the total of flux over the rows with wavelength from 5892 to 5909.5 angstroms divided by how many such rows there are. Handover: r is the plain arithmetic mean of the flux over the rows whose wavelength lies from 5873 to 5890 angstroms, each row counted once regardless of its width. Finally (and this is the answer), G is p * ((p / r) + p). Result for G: 66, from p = 7.7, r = 8.0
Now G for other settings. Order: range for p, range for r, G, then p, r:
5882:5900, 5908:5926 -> 55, 7.0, 8.6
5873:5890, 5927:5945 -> 71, 8.0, 8.8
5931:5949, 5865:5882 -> 83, 8.6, 8.5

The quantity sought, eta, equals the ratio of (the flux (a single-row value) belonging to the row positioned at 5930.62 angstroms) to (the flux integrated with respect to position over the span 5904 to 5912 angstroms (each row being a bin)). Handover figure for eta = 0.138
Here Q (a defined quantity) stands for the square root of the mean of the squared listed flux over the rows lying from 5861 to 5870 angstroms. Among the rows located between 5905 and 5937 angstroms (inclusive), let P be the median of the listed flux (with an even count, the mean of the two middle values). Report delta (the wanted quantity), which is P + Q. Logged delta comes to 17.0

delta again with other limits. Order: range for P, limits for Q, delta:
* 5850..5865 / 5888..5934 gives 16.7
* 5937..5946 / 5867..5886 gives 16.8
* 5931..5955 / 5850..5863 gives 16.9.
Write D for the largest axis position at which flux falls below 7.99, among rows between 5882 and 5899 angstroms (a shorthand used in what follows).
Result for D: 5897.93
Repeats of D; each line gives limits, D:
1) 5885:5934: 5921.06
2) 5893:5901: 5900.65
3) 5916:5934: 5921.06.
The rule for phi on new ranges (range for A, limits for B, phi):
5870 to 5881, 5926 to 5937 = 1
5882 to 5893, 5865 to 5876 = 4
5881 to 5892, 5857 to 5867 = 3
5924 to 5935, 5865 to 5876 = -3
